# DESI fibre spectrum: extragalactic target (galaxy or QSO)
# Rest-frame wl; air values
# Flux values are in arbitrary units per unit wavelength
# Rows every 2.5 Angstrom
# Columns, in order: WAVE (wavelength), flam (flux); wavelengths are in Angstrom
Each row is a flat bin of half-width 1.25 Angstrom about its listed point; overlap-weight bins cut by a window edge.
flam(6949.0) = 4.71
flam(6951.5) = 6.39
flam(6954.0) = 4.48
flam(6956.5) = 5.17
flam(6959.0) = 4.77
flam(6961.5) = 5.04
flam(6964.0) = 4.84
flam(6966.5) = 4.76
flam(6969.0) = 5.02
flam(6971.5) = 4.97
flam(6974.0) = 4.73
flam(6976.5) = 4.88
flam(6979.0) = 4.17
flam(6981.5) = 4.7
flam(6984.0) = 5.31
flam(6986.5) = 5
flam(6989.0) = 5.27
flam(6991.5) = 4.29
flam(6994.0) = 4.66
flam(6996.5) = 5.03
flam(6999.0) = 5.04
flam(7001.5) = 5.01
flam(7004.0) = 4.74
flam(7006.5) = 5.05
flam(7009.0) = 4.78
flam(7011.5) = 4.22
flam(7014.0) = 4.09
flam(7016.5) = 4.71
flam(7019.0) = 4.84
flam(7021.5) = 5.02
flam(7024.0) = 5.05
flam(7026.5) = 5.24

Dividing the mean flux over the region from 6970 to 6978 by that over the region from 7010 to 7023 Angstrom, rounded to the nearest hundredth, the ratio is 1.06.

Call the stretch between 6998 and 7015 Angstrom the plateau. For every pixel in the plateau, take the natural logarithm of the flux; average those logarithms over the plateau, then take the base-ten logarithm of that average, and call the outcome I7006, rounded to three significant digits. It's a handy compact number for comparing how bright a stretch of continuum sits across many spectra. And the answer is 0.189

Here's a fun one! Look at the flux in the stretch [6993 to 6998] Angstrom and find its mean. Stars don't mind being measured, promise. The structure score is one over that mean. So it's 0.206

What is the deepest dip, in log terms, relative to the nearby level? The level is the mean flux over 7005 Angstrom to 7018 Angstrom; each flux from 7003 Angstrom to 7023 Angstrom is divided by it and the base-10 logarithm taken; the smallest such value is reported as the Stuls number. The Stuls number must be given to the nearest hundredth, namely -0.05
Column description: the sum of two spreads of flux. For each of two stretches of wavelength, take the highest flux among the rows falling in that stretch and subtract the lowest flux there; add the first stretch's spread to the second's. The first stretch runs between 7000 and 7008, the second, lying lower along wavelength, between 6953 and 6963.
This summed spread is 1.0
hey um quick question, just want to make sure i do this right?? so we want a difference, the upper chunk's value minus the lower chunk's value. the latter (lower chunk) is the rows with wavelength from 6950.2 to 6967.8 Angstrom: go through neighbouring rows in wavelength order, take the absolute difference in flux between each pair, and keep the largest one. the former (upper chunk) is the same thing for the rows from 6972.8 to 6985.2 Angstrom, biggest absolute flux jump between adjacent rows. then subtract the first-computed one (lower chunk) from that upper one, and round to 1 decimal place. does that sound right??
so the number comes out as -1.2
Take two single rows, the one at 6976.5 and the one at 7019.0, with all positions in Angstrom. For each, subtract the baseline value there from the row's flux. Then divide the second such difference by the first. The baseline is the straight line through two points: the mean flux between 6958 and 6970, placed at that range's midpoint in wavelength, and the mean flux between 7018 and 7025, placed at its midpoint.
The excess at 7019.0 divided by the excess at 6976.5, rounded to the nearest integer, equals 5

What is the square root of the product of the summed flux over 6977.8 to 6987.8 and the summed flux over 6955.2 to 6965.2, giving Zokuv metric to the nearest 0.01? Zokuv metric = 19.50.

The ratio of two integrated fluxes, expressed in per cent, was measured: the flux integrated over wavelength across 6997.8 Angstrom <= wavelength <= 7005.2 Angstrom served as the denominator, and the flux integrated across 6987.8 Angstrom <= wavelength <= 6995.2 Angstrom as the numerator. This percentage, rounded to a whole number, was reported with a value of 96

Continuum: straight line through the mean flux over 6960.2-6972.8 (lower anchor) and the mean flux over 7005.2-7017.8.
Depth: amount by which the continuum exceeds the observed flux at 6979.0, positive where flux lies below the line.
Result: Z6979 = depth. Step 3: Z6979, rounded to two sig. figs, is 0.66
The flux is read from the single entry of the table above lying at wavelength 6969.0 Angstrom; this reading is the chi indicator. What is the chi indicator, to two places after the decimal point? 5.02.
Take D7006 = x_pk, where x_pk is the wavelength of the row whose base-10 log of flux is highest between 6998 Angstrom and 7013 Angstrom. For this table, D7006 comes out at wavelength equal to 7006.5 Angstrom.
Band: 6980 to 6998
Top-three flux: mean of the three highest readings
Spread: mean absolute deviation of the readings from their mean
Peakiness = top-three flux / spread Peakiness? 18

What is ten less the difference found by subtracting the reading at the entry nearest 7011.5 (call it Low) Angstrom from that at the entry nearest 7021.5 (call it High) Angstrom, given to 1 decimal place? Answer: 9.2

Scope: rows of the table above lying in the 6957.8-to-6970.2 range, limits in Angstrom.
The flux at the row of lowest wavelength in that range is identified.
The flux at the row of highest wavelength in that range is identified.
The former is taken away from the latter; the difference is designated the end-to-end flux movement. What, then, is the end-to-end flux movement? 0.25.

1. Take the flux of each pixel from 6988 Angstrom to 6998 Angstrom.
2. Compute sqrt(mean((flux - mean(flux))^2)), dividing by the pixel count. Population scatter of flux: 0.37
